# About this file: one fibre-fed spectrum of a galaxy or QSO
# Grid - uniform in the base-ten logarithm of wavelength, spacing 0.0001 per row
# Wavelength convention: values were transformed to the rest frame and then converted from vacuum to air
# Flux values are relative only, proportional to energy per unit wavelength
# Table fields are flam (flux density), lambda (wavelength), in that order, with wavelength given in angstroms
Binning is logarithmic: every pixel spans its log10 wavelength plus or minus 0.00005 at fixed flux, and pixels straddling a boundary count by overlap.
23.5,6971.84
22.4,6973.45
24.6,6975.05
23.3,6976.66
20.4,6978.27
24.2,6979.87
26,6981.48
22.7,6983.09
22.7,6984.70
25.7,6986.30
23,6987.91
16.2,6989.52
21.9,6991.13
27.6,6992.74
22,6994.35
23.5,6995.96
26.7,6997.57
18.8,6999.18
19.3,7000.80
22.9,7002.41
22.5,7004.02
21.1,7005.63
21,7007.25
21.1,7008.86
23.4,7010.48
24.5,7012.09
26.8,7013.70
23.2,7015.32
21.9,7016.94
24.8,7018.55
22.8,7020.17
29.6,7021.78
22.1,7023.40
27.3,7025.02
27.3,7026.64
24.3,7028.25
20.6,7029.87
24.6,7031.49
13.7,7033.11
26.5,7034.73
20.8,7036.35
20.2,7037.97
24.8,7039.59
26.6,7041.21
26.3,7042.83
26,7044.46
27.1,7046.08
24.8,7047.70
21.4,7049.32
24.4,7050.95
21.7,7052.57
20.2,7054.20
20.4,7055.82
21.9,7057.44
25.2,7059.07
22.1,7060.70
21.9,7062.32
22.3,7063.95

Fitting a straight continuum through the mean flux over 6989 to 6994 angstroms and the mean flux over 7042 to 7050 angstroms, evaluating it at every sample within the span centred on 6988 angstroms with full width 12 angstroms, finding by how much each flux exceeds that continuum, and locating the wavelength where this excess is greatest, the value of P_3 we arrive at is 6992.74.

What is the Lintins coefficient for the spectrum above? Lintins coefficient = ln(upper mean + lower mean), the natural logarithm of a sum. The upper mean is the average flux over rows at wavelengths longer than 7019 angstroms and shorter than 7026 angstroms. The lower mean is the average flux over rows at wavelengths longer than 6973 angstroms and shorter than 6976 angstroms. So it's 3.89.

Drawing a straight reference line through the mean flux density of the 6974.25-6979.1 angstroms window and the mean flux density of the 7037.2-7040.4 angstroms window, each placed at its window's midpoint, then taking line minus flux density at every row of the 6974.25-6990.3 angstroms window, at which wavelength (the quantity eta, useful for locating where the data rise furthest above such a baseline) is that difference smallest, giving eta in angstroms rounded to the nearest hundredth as 6981.48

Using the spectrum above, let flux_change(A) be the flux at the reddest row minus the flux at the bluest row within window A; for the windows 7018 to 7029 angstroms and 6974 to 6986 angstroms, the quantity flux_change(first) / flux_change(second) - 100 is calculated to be -100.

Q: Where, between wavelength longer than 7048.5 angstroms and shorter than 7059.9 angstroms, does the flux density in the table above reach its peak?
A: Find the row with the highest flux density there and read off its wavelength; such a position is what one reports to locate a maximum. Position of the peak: 7059.07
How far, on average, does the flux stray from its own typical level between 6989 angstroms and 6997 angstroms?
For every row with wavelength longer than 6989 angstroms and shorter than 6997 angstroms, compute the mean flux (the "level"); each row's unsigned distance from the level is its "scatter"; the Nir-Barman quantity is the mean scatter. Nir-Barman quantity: 2.6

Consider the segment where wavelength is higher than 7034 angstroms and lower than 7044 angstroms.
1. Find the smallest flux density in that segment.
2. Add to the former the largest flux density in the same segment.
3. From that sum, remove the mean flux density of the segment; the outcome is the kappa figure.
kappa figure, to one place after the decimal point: 22.6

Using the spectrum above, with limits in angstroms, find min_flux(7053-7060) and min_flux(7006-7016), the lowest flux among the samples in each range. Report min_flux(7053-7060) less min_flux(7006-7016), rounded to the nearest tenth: -0.8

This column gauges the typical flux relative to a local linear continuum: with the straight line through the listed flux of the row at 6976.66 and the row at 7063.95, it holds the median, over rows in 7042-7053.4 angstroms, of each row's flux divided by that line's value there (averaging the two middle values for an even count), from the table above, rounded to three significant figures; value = 1.10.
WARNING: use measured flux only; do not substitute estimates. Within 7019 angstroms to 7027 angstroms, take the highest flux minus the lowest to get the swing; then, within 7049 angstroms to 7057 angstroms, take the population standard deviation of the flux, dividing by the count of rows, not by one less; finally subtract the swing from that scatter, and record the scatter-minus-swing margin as -6.0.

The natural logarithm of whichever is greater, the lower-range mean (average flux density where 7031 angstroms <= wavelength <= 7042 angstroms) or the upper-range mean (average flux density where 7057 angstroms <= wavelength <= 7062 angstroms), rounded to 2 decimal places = 3.14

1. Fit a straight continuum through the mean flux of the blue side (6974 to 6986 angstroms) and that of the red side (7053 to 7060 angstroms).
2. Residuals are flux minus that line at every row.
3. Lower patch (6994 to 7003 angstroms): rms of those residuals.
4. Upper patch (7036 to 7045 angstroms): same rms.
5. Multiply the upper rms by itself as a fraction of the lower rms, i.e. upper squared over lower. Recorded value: 3.8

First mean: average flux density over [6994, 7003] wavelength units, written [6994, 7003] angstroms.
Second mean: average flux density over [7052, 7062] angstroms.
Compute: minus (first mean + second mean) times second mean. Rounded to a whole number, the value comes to -967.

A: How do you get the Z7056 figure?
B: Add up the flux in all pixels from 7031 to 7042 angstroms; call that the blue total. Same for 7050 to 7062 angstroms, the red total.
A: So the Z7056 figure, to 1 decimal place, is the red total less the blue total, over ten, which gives -0.1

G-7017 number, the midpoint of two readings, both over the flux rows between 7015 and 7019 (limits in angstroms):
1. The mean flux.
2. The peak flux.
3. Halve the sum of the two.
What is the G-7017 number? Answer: 24.0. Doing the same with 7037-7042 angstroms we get 25.2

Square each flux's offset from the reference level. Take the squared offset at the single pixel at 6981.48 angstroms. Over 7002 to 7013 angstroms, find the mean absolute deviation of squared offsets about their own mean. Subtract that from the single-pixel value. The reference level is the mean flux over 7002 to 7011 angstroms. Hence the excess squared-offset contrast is 15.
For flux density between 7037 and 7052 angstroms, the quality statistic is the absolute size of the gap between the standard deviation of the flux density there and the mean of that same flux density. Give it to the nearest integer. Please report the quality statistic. 22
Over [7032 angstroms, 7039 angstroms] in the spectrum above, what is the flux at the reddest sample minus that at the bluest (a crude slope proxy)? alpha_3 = 6.5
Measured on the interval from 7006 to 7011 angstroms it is 2.4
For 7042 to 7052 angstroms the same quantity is -1.9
